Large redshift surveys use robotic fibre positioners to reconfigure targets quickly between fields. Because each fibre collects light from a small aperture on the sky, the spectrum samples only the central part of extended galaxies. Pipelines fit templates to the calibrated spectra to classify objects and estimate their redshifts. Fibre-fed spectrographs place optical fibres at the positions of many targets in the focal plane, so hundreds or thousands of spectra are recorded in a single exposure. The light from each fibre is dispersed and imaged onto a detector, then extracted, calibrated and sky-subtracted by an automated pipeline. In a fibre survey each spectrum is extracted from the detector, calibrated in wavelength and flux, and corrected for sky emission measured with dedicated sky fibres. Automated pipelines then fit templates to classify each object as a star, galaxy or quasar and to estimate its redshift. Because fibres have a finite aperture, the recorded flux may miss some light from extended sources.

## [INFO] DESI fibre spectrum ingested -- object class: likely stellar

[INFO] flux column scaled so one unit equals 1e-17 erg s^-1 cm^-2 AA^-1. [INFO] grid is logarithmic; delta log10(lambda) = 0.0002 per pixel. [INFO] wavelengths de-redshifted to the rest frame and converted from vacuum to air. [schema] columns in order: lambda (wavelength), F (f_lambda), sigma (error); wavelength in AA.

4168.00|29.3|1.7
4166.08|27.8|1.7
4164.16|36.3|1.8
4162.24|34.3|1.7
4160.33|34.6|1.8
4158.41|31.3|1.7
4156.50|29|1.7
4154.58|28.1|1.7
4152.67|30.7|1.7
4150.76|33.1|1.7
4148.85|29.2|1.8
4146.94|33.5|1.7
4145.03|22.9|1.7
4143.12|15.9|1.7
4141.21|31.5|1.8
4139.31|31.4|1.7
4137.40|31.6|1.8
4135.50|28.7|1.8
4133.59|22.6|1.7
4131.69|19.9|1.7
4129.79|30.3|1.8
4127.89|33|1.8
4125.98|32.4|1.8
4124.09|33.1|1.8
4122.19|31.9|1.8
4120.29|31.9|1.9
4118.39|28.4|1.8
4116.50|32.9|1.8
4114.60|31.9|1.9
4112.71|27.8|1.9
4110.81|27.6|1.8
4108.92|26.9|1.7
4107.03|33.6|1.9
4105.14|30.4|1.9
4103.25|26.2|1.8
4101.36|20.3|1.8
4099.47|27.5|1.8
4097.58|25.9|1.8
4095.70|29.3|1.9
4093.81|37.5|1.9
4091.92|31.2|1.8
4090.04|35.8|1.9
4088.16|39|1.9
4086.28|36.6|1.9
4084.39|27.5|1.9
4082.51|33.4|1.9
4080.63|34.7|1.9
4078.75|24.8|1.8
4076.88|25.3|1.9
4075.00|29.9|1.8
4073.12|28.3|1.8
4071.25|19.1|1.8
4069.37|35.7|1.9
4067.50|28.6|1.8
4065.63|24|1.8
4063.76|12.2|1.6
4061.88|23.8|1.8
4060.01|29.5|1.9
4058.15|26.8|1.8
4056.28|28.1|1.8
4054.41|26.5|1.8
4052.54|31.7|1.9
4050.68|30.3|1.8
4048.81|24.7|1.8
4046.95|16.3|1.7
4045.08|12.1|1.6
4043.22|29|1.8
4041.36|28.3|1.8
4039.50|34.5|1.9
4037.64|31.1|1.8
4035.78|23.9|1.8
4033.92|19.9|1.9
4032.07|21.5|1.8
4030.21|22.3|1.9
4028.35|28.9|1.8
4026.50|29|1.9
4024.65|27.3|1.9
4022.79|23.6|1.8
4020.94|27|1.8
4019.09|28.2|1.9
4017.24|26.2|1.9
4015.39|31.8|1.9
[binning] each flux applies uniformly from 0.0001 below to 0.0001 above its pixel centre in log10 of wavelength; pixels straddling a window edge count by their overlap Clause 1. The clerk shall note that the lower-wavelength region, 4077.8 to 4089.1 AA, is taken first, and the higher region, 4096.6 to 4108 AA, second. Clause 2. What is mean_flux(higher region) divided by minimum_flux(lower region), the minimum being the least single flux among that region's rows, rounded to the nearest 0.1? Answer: 1.1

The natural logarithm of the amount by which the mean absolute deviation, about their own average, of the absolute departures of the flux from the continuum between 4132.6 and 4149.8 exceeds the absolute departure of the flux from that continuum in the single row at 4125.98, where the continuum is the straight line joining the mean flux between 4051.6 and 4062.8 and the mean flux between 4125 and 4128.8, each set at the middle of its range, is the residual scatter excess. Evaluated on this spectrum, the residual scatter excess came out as 1.5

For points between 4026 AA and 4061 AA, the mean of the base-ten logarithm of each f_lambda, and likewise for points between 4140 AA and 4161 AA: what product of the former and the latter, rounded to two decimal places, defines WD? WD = 2.04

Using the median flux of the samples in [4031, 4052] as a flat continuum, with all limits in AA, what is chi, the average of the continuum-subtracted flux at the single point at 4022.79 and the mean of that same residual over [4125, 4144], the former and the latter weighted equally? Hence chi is 1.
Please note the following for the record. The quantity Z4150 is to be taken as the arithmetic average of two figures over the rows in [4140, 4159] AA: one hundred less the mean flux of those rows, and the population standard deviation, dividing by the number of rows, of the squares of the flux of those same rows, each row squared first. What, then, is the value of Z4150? 163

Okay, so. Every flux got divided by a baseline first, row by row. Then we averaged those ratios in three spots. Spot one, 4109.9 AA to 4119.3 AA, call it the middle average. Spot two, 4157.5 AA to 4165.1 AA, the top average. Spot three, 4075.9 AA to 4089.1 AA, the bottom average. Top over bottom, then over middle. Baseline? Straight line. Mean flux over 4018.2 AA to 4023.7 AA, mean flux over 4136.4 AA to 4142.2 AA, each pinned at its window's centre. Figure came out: 1.0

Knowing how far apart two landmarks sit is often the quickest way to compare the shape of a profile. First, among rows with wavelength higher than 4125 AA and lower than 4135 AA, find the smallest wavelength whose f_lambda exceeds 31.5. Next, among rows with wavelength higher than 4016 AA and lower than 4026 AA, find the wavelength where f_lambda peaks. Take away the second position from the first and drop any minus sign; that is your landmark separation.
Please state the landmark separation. 106.9 AA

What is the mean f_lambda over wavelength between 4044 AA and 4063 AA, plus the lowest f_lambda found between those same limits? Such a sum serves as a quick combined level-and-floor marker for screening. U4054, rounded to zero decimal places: 37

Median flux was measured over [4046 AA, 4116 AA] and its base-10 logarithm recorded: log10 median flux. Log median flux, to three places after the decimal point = 1.449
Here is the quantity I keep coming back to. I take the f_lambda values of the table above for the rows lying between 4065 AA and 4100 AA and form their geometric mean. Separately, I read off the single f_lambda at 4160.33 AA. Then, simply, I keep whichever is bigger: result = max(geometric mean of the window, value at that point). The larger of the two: 35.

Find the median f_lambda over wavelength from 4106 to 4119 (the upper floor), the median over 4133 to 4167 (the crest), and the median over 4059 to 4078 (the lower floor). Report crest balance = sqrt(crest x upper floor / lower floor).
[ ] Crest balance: 5.7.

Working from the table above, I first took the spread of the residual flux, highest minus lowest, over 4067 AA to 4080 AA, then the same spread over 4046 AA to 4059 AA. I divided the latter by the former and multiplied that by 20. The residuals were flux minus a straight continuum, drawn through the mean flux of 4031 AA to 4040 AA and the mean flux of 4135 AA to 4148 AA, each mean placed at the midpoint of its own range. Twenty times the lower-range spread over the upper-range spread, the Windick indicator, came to 18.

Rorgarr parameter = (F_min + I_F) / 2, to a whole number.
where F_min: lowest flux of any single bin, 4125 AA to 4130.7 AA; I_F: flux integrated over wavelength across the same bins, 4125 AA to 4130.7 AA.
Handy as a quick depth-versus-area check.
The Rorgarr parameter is 106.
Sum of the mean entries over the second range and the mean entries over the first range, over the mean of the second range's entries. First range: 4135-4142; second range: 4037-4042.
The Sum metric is 1.98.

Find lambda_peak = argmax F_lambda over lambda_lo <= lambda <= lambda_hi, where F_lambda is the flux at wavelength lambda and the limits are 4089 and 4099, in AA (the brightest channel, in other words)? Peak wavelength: 4093.81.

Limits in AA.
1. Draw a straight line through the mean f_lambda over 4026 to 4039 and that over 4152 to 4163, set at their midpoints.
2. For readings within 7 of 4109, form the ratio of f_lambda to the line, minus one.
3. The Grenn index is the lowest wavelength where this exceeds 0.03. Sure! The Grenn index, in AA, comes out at 4105.14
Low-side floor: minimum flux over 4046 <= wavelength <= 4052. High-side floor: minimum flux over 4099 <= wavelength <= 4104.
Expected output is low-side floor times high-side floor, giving 331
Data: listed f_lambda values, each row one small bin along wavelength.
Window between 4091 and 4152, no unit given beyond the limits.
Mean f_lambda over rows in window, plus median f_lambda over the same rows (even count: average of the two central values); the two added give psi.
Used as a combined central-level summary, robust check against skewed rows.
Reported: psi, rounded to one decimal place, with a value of 59.4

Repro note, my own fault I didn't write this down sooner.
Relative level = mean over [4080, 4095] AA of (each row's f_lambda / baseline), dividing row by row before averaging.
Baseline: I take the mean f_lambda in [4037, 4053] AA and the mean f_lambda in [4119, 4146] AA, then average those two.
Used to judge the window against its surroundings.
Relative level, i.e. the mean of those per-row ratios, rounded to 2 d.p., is 1.26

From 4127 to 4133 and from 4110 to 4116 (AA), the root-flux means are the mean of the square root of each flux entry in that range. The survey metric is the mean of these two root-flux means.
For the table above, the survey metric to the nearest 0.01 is 5.31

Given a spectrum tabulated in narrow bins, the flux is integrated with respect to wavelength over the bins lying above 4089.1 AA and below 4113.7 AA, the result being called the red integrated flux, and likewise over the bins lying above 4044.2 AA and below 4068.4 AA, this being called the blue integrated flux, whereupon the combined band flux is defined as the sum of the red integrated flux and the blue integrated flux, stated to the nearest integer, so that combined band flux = 1305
